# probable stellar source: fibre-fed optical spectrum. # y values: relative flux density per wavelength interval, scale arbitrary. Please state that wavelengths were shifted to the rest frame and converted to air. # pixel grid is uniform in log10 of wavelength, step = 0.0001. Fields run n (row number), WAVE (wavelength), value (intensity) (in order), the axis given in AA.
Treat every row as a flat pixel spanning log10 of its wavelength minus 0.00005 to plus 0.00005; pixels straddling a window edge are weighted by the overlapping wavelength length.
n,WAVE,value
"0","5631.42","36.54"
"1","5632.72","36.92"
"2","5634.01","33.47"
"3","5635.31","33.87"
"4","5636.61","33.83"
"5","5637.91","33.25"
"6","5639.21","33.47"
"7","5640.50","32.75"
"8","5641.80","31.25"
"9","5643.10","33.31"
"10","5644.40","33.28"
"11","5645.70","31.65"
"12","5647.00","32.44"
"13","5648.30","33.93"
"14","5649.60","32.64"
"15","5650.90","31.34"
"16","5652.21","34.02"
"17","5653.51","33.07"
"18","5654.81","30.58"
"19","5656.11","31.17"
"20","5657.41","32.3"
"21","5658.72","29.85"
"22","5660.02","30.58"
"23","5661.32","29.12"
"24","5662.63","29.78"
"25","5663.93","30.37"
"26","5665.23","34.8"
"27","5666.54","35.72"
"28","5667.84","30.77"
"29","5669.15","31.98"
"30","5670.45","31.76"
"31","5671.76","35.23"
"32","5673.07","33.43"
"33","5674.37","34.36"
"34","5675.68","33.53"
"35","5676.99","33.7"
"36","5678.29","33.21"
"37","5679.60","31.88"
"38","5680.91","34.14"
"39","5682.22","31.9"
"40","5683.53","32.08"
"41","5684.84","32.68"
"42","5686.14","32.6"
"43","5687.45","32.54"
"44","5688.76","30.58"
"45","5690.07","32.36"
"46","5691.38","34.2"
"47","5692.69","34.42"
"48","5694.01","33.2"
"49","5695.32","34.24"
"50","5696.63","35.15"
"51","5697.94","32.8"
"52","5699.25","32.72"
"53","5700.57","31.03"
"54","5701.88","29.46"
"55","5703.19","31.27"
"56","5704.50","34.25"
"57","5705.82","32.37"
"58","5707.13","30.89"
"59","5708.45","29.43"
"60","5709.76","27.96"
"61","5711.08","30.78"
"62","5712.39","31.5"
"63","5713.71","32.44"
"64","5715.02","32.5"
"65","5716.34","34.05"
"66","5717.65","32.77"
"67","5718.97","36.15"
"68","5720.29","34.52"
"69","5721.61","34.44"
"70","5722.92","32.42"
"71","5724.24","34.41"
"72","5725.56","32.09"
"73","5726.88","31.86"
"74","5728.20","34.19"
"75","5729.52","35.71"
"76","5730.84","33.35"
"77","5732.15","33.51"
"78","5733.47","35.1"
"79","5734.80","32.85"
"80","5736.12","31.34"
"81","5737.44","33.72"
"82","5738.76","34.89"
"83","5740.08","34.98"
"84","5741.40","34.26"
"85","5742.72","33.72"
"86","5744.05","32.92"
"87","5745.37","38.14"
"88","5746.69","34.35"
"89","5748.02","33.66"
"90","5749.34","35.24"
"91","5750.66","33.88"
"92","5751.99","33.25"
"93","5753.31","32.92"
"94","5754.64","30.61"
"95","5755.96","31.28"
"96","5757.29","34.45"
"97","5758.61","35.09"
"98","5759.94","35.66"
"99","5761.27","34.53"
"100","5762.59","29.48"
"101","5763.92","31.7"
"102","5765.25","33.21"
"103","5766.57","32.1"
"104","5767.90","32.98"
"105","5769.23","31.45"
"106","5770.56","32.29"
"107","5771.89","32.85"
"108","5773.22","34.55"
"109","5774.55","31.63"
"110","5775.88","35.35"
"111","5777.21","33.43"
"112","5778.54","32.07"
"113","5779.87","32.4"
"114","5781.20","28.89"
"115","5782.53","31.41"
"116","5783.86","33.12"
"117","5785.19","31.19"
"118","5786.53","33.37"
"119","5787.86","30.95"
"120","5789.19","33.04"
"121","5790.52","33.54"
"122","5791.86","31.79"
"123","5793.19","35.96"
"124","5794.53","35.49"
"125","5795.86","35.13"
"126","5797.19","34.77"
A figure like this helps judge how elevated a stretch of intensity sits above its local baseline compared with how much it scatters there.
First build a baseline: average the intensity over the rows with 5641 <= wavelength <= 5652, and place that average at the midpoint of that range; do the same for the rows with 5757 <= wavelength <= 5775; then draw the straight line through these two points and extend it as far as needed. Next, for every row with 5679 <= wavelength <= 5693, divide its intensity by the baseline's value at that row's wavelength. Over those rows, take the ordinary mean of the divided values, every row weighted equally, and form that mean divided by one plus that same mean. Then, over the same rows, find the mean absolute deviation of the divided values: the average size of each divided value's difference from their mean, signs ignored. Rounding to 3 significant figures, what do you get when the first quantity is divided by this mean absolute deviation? 19.0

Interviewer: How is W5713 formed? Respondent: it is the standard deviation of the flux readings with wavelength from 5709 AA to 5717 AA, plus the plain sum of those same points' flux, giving 191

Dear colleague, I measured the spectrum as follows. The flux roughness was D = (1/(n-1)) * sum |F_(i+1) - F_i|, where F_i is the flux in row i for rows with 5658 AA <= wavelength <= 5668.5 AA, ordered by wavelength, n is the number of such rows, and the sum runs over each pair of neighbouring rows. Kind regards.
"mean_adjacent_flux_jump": 1.96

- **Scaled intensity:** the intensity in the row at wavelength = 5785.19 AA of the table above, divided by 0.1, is 312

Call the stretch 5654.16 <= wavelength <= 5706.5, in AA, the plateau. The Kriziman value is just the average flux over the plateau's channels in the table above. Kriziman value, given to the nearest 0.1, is 32.5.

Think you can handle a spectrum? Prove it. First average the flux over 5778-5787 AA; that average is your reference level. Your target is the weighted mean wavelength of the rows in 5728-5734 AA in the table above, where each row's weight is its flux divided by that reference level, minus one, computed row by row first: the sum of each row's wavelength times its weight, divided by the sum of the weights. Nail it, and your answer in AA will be 5730.8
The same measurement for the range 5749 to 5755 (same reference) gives 5750.1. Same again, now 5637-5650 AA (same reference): 5643.6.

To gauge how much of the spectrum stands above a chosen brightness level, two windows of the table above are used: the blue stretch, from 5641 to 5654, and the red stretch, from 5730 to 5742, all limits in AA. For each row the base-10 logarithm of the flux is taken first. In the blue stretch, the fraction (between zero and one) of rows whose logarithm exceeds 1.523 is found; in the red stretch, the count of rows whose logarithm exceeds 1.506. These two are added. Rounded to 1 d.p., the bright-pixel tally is 8.2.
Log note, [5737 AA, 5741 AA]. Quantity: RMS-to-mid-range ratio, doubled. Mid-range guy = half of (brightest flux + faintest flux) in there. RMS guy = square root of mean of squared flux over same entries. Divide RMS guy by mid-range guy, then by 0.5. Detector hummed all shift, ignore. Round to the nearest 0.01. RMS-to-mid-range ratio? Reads 2.01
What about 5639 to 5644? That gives 2.02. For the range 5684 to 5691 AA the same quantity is 2.03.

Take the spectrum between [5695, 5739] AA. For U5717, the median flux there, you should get 32.8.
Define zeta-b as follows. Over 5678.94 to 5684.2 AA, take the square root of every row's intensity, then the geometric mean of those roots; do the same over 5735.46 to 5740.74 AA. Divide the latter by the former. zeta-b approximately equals 1.02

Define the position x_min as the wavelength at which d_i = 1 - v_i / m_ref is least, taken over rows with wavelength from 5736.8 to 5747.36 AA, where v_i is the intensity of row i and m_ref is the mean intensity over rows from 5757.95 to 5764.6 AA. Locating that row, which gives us 5745.37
